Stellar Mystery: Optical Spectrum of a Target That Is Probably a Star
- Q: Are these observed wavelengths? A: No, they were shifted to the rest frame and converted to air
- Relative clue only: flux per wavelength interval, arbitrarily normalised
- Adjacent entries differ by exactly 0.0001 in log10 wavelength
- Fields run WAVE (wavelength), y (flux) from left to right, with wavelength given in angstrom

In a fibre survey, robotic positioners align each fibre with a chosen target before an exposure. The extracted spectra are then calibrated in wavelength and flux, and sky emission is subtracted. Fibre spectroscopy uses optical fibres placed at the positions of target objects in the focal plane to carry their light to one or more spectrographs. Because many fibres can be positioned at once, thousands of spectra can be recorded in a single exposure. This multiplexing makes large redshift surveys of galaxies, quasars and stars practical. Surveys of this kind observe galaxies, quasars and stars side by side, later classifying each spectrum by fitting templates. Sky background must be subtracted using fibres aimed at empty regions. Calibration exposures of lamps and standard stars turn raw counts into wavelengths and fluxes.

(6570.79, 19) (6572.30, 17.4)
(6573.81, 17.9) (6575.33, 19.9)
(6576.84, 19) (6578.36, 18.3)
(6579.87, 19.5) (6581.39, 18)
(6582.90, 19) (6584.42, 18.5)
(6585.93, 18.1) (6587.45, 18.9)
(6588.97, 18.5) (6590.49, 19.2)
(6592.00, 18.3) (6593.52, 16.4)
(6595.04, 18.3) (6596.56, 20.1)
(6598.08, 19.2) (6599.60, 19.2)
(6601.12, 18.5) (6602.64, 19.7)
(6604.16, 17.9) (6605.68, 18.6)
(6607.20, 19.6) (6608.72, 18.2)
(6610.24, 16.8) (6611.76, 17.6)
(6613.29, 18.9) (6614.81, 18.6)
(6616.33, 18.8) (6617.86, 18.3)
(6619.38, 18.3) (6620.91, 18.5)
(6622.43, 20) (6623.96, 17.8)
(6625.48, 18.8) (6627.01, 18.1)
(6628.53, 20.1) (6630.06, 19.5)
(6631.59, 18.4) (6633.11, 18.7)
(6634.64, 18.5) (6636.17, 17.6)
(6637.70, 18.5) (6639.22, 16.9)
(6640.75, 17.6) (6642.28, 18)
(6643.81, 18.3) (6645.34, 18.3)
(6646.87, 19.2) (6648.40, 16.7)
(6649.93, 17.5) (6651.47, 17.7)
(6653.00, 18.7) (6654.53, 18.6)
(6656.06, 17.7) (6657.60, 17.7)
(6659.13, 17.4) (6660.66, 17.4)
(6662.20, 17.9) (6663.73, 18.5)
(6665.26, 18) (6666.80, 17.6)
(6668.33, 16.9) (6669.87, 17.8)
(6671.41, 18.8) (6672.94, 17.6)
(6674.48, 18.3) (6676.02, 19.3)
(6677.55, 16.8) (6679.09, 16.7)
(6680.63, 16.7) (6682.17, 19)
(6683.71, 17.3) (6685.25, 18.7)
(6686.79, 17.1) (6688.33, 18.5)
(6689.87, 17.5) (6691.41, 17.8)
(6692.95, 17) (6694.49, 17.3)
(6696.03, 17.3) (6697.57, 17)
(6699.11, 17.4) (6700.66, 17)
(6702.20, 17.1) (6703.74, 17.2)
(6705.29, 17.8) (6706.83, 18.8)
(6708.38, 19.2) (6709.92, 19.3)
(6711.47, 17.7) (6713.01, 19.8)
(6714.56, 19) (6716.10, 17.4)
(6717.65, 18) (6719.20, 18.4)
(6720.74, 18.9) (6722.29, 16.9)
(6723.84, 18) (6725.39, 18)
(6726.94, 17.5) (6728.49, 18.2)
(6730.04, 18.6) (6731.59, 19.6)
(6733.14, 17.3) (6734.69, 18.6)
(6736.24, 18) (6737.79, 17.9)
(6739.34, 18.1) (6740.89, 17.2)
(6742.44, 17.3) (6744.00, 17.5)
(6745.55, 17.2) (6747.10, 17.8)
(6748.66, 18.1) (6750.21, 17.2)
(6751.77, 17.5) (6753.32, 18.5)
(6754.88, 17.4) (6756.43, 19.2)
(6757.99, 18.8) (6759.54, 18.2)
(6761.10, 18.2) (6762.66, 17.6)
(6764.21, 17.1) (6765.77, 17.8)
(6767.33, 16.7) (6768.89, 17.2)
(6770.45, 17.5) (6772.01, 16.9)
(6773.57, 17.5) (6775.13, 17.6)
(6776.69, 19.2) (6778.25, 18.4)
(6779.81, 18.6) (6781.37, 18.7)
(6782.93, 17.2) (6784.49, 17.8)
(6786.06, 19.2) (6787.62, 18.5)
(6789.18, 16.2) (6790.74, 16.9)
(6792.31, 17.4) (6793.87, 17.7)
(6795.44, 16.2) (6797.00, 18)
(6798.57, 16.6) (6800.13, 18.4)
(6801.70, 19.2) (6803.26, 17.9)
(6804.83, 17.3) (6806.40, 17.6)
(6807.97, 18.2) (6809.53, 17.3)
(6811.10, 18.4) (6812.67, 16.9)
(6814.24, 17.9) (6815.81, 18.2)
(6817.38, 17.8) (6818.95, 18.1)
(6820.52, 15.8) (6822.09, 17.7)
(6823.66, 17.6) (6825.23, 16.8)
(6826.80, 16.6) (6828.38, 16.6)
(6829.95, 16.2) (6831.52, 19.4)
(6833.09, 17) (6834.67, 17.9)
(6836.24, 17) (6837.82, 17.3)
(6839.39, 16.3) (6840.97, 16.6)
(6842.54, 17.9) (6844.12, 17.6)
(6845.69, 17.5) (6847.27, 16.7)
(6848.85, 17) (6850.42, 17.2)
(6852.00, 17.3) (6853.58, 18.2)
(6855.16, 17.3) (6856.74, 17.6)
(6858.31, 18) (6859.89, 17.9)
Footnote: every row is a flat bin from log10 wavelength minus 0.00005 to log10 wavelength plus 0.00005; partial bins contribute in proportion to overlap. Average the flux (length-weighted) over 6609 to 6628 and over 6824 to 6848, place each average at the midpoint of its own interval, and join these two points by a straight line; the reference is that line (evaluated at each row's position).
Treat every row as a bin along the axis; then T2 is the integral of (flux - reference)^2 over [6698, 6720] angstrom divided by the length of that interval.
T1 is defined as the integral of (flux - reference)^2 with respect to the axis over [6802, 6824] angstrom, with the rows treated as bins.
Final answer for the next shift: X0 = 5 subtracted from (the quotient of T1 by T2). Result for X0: 9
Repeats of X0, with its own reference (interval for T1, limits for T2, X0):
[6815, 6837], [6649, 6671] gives 45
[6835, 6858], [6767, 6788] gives 3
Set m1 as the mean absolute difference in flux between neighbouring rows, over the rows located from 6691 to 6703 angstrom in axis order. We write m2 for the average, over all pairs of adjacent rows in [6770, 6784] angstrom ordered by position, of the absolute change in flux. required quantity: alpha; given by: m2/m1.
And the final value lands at 2.09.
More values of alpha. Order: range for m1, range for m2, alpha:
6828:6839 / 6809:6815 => 0.89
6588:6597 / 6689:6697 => 0.24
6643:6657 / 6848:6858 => 0.60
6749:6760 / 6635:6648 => 0.79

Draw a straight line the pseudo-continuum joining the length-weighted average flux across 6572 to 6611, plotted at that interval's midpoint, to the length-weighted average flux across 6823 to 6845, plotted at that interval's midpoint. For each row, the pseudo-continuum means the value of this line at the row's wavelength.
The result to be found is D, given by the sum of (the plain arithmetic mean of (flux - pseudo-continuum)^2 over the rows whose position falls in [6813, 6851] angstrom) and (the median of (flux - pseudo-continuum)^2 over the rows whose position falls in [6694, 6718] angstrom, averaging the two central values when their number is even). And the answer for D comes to 1.24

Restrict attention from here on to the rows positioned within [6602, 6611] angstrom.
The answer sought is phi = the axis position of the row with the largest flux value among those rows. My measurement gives 6602.64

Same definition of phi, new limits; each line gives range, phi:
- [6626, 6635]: 6628.53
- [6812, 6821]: 6815.81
